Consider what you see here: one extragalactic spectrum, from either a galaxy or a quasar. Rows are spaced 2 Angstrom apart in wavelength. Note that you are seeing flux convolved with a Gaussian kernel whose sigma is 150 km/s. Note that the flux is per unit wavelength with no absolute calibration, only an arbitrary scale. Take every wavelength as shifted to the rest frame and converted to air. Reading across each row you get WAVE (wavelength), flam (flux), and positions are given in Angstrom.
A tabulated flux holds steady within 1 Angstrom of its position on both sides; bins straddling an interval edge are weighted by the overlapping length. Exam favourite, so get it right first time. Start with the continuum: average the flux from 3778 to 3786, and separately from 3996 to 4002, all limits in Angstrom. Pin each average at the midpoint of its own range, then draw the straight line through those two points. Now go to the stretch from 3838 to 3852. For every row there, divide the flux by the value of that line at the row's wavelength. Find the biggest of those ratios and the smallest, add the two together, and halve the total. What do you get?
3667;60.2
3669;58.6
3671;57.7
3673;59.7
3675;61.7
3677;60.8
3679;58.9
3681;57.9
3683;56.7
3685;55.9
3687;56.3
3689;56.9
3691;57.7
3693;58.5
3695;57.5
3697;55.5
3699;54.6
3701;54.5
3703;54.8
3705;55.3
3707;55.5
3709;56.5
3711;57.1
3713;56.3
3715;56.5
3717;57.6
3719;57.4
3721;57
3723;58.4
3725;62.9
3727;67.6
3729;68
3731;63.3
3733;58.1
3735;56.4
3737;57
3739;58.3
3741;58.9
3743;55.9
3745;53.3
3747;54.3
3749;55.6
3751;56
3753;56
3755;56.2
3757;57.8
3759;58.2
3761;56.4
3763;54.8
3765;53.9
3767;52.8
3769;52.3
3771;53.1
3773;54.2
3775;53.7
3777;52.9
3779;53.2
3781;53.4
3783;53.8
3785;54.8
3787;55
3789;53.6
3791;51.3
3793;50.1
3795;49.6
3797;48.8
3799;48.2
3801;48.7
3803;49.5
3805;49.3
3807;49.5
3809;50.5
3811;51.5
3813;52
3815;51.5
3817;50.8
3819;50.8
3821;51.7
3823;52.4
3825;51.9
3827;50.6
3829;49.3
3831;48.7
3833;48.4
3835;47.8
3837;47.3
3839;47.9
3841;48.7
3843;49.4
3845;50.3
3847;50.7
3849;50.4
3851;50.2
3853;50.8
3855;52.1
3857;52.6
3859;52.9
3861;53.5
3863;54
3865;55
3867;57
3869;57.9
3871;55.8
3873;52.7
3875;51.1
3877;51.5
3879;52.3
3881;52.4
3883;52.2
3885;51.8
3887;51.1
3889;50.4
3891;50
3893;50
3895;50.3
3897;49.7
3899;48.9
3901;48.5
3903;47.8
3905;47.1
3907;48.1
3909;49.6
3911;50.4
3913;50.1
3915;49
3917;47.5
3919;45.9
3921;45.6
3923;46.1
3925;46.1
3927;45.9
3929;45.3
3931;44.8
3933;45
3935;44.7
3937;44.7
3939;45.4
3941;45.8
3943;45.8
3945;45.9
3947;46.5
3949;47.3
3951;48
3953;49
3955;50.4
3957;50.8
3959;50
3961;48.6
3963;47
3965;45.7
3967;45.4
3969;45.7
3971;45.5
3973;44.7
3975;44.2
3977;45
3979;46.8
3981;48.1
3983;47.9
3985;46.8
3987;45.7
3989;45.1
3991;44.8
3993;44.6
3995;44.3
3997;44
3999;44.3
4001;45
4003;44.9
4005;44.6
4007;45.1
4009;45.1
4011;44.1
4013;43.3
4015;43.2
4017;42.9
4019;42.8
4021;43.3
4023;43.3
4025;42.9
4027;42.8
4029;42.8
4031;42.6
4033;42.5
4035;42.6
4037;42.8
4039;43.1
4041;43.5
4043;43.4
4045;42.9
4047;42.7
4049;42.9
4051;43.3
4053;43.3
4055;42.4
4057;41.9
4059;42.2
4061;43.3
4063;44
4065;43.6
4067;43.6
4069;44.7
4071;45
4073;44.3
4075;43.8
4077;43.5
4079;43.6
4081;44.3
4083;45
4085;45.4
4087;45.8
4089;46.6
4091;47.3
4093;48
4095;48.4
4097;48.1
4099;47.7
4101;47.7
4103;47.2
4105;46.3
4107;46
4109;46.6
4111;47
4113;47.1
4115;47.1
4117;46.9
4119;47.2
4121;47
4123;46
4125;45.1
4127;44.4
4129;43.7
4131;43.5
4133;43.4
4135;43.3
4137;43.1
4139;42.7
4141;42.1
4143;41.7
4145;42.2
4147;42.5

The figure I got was 0.96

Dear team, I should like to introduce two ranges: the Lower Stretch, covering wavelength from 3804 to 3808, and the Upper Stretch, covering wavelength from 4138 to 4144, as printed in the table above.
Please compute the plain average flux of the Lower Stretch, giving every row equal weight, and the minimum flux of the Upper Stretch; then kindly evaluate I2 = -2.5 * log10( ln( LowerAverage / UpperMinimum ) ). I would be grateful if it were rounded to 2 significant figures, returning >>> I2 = 1.9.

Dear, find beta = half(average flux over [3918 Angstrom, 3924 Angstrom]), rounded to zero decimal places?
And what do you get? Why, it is 23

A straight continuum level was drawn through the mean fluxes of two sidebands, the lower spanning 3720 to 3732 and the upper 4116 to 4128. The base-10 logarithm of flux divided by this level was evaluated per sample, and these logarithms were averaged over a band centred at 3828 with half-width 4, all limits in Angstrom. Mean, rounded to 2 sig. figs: -0.068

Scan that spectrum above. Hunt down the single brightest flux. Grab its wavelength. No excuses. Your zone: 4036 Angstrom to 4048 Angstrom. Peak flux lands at 4041 Angstrom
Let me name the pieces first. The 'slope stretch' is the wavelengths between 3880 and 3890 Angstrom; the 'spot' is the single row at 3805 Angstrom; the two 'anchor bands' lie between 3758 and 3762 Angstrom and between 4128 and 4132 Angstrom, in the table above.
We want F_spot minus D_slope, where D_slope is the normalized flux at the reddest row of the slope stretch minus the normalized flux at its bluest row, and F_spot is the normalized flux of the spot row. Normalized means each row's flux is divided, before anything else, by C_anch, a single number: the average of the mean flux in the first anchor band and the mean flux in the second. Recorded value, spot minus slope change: 1.02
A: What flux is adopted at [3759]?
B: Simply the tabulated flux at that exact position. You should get 58.2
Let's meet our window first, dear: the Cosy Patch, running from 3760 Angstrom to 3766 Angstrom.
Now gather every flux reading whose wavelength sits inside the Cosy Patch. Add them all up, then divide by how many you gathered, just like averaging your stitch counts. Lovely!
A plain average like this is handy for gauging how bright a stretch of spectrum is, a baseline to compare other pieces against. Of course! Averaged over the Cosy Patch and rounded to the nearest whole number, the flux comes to 55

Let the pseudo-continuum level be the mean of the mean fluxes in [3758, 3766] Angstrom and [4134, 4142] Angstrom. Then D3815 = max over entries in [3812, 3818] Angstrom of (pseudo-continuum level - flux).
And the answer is -1.5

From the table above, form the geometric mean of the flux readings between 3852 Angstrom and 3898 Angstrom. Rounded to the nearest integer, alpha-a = 52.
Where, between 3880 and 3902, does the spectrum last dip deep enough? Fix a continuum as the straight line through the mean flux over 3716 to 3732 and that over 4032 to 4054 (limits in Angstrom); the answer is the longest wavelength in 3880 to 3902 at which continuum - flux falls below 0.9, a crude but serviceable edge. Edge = 3885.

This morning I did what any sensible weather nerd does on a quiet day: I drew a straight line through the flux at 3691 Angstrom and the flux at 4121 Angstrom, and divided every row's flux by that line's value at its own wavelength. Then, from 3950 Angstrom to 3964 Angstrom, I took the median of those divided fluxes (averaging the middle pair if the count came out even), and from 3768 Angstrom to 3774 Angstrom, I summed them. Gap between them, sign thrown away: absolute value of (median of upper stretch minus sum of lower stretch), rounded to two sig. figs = 1.9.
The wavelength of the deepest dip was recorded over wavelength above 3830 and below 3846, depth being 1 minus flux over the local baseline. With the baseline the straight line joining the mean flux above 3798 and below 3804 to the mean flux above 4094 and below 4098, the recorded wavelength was 3837 Angstrom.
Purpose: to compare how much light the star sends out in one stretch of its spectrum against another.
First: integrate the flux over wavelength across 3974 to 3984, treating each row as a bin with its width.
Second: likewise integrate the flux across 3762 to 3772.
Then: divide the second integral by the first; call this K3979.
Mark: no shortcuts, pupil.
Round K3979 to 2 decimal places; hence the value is 1.15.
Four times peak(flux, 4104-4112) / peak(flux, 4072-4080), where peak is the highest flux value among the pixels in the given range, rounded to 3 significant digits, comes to 4.24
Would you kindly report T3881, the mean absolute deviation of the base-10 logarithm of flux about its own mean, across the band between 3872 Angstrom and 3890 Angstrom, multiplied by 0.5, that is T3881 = 0.0026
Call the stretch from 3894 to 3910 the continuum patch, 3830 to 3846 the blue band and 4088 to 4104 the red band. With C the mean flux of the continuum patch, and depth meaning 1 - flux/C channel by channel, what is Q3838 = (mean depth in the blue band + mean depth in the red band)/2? 0.01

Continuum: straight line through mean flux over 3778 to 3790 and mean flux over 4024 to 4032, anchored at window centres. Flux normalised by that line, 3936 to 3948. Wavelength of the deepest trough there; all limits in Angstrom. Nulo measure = 3937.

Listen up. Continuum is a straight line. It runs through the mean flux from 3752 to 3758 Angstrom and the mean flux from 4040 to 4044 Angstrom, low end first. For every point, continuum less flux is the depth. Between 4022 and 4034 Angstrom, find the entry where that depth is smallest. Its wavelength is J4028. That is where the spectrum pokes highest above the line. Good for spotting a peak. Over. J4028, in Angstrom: 4023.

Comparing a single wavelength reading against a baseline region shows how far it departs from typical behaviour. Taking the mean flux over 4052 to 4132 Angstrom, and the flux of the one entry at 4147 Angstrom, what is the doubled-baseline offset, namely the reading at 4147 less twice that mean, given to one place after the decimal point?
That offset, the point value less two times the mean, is -48.2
